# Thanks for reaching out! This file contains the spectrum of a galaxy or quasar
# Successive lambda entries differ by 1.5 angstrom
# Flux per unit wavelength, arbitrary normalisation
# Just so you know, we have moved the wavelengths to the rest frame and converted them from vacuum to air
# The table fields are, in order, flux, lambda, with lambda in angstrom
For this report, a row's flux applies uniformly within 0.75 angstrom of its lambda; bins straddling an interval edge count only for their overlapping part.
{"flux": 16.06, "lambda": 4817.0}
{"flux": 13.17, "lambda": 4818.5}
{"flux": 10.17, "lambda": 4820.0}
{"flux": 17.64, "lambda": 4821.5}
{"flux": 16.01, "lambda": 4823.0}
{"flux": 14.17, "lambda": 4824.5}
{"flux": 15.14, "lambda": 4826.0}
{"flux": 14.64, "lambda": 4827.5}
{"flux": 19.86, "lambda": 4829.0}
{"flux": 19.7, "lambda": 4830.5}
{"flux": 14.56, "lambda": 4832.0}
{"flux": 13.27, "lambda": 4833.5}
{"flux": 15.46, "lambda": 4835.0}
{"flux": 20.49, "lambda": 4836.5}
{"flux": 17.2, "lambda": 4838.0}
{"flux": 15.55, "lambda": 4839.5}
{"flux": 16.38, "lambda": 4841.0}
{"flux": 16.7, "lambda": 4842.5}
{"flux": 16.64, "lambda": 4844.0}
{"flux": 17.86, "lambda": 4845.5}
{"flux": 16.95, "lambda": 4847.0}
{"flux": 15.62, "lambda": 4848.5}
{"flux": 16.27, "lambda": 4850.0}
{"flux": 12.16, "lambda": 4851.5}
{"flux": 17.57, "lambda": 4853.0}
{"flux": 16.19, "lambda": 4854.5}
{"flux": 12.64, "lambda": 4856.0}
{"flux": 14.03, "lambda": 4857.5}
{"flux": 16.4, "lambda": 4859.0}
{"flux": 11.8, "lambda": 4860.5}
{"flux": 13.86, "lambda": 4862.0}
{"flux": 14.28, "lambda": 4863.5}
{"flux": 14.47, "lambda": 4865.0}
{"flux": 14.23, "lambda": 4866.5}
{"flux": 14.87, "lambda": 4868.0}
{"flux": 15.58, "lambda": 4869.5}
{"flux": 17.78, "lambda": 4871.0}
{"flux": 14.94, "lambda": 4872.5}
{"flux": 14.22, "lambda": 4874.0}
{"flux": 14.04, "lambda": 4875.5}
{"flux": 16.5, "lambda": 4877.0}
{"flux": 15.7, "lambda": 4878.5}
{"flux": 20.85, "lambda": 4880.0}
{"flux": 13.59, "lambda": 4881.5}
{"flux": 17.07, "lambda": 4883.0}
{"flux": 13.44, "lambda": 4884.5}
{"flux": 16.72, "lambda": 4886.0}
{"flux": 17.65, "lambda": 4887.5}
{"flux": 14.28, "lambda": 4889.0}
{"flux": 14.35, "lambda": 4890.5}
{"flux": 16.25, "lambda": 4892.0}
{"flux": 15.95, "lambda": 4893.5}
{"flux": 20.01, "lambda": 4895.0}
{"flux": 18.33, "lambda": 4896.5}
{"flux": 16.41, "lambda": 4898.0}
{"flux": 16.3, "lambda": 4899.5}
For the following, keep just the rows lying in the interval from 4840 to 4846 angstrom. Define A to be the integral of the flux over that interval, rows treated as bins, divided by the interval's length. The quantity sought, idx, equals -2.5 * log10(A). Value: -3.06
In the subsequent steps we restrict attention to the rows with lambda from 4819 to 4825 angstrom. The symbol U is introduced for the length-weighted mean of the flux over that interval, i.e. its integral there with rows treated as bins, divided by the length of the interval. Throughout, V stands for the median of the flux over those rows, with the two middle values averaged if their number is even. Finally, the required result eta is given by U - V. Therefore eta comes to -0.63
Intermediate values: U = 14.5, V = 15.1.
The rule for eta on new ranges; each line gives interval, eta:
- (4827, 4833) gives -0.04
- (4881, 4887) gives 0.22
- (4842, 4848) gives 0.17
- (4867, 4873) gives 0.50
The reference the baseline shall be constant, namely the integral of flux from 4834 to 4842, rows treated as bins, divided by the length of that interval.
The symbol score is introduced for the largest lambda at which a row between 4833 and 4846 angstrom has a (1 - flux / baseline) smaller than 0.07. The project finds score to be 4845.5 angstrom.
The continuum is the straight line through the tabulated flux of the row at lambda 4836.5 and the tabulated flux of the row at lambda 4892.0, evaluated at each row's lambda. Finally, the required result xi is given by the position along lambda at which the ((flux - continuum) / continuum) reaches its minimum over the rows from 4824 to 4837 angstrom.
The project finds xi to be 4833.5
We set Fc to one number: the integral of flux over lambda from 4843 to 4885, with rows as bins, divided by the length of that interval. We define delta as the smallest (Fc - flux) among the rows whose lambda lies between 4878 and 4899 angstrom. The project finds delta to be -5.5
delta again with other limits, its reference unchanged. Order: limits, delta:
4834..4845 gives -5.1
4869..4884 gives -5.5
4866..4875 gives -2.4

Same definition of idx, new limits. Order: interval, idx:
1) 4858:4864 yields -2.87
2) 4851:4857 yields -2.92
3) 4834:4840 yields -3.08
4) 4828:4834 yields -3.07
